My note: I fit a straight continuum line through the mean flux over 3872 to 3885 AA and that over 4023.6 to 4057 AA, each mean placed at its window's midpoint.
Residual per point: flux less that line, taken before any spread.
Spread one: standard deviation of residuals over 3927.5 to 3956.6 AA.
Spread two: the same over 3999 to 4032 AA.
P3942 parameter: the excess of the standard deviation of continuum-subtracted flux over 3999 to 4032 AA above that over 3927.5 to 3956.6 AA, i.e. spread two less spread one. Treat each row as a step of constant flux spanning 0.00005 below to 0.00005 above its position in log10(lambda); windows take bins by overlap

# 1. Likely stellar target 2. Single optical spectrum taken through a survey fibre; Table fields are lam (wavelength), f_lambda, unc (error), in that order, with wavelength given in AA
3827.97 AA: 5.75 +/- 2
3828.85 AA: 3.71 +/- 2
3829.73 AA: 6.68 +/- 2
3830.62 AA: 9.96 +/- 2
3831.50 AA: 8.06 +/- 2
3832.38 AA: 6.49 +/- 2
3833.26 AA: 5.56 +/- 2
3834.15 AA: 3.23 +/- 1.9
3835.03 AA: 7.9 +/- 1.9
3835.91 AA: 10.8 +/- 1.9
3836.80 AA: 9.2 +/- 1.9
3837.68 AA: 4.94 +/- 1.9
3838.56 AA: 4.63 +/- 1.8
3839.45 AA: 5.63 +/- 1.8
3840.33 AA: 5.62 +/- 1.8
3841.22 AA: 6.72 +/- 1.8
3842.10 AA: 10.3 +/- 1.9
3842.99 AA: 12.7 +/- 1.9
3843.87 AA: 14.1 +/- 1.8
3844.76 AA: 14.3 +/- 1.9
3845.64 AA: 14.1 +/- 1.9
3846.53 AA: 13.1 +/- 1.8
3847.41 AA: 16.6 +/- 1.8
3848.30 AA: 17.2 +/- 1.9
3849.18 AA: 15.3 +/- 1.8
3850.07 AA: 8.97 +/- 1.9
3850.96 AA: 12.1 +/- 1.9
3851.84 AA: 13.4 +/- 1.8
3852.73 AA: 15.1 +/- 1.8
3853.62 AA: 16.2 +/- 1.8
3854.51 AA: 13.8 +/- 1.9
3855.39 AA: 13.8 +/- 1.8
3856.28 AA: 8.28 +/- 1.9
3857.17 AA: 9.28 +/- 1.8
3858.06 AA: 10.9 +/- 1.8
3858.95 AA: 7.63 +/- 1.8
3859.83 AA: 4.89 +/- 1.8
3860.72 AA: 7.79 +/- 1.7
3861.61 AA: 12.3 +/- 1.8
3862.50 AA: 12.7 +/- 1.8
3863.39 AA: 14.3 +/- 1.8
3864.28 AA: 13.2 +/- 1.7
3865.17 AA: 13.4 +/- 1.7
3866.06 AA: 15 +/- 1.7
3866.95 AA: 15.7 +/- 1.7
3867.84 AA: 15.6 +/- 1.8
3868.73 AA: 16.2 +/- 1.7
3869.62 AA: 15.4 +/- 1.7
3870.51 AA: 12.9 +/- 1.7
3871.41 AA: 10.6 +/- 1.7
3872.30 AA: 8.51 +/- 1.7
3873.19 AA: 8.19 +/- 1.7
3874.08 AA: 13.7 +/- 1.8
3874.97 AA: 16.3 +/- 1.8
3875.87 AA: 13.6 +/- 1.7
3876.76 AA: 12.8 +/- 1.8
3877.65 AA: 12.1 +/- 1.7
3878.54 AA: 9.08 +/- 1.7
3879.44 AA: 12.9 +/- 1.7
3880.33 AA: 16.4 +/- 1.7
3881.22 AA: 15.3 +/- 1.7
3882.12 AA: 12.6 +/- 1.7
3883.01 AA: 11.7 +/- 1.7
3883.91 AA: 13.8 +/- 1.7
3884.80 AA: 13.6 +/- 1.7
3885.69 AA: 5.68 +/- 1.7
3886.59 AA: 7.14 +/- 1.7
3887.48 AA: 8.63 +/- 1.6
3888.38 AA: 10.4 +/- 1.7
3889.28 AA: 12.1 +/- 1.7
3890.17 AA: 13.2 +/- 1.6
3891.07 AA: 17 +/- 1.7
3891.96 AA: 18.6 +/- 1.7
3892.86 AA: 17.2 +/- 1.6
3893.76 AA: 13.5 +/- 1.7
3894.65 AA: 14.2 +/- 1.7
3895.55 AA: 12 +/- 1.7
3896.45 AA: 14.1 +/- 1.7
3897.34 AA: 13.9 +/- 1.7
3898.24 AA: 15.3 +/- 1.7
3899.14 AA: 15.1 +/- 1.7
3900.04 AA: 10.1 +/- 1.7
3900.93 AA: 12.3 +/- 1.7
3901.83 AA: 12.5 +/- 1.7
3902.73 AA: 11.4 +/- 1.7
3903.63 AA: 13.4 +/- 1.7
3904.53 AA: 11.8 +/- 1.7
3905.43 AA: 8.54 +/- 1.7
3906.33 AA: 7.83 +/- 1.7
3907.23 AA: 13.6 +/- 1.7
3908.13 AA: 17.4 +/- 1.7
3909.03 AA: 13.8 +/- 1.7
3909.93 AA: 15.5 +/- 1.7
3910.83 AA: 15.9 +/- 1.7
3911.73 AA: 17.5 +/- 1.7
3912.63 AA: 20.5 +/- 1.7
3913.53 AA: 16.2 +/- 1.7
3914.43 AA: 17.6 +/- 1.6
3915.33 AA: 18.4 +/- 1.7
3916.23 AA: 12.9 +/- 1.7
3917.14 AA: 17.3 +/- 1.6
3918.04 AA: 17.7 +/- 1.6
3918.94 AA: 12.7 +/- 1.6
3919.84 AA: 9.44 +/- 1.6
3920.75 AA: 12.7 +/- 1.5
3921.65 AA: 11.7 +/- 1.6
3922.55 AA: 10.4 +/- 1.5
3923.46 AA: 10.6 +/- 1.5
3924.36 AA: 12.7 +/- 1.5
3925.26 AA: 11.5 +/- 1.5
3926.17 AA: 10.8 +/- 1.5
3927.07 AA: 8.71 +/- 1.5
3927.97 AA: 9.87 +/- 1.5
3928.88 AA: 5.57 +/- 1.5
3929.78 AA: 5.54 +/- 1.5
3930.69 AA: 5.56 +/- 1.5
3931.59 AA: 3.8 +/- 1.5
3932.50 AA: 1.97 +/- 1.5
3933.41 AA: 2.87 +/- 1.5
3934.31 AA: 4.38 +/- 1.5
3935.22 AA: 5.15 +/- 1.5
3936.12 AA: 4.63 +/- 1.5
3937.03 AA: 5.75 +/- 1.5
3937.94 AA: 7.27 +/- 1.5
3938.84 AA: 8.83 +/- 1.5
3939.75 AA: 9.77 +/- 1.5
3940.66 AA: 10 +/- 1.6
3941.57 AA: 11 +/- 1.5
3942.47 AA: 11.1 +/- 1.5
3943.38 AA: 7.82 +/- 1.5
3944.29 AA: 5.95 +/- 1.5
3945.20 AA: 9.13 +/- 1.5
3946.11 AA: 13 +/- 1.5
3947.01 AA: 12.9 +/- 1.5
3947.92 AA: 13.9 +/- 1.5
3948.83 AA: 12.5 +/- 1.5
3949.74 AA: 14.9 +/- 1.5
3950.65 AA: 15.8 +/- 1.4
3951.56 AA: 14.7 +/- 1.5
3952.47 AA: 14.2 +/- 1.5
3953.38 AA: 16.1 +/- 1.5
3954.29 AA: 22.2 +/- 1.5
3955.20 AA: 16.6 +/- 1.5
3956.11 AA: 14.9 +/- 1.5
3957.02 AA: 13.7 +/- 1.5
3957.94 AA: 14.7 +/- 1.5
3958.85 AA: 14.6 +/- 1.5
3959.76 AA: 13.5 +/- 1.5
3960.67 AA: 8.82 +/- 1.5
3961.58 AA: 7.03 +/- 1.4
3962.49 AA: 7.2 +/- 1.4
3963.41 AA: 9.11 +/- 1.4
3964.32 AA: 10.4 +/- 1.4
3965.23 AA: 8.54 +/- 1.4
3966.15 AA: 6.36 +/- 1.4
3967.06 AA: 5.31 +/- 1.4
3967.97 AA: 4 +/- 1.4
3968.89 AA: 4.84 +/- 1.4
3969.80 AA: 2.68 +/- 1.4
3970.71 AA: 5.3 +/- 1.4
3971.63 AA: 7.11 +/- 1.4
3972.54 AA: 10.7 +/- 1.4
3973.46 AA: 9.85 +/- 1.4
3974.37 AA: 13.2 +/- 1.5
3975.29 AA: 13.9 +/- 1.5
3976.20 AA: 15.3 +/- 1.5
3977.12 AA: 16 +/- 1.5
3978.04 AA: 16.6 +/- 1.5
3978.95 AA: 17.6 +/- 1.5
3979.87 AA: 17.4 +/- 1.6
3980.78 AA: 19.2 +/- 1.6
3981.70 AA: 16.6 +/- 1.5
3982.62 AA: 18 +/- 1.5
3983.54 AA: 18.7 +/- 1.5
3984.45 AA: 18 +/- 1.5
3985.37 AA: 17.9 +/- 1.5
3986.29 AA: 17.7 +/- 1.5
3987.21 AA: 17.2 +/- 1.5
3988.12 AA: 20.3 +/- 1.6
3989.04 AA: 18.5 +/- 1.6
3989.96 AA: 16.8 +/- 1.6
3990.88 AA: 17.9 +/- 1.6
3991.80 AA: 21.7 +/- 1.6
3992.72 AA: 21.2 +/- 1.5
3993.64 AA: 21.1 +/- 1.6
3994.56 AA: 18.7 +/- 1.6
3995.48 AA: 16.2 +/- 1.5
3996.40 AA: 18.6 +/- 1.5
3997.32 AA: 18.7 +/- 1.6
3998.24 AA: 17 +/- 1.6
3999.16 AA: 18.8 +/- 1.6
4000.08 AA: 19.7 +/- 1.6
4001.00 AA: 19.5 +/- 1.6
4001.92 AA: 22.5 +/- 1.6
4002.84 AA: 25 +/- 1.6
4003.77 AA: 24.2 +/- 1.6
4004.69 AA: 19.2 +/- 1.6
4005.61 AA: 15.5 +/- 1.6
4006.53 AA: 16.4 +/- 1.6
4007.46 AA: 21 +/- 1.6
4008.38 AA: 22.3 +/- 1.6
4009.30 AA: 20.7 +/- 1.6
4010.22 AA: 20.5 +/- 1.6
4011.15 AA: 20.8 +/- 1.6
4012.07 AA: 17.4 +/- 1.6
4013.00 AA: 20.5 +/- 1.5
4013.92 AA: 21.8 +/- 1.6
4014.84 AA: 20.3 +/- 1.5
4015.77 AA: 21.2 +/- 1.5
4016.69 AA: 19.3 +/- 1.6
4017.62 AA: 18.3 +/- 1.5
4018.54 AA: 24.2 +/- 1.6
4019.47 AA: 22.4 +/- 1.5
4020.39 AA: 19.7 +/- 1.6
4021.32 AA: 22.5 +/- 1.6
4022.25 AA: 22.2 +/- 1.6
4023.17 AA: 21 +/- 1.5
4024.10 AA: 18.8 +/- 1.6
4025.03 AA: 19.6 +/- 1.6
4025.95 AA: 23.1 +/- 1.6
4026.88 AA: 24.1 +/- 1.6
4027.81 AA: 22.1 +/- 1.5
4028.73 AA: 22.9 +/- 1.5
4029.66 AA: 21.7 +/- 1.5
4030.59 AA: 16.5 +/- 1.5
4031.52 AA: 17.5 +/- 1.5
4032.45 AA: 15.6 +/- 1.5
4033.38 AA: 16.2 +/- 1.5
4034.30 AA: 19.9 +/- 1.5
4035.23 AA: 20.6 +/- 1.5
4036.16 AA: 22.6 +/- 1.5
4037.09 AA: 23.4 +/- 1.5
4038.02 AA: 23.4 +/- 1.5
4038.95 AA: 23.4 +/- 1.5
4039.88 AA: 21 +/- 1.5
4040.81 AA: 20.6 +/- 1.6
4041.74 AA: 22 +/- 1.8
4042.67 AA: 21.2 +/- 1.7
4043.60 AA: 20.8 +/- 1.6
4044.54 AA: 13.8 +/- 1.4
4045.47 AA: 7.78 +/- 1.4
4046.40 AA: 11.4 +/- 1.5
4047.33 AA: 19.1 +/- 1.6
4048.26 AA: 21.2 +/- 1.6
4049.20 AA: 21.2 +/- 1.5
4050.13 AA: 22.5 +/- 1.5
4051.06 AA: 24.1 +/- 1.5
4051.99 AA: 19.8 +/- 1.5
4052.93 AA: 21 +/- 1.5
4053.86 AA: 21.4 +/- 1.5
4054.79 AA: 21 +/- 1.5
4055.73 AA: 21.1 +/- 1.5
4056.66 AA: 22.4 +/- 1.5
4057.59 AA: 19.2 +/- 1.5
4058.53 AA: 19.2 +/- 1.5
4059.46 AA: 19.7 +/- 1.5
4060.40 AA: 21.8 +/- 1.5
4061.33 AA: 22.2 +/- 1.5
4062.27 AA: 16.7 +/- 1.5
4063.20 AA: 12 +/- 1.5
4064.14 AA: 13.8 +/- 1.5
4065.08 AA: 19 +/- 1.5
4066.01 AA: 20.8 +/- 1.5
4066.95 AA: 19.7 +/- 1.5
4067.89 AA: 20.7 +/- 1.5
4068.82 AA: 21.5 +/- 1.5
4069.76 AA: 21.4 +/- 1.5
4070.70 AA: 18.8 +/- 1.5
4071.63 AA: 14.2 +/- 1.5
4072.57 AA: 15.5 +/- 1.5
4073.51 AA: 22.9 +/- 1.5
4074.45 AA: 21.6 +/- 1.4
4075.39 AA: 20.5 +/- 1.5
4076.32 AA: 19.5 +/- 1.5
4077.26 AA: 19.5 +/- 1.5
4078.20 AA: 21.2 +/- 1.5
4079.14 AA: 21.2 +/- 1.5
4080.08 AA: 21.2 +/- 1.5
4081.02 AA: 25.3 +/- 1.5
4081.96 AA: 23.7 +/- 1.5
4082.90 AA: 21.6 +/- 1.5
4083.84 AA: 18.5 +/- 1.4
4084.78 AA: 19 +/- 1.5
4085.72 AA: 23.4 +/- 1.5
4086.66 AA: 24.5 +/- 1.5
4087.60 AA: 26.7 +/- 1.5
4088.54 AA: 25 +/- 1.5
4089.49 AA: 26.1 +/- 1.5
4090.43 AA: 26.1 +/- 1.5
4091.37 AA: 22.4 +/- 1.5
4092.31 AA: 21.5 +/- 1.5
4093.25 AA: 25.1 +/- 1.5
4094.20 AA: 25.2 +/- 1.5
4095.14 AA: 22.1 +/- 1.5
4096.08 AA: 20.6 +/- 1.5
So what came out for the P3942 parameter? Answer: -2.2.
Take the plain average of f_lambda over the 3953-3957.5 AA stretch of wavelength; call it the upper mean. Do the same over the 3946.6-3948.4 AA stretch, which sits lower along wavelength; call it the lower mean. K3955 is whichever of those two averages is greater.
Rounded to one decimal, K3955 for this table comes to 16.7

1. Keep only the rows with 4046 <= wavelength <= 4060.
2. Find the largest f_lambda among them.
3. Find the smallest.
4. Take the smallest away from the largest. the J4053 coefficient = 13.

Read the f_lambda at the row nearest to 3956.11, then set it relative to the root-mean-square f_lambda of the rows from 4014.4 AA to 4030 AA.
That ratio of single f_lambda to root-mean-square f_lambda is 0.69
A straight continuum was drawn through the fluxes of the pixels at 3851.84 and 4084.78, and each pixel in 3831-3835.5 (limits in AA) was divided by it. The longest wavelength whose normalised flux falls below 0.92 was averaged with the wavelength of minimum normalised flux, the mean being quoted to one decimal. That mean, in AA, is 3834.6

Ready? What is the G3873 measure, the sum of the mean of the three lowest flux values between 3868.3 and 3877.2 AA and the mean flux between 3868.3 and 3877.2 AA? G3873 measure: 22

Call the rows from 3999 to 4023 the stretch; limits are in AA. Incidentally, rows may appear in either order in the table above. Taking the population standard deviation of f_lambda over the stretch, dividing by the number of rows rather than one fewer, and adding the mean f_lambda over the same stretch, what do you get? 23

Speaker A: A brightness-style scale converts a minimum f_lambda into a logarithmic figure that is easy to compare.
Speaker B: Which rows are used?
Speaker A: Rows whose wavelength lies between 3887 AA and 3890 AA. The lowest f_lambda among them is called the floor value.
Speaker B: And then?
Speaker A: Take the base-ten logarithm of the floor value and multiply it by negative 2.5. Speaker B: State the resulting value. -2.3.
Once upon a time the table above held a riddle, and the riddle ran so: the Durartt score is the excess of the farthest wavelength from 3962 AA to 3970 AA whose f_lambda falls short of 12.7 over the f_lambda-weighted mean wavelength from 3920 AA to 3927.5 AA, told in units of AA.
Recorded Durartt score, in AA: 46.0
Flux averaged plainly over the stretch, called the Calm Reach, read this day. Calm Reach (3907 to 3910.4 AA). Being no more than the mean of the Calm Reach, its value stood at 15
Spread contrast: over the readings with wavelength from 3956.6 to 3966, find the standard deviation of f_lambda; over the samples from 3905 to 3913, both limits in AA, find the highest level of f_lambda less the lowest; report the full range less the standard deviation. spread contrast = 10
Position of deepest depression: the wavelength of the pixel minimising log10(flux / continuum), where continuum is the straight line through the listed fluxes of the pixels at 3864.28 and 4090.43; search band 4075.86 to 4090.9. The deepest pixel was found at 4083.84 AA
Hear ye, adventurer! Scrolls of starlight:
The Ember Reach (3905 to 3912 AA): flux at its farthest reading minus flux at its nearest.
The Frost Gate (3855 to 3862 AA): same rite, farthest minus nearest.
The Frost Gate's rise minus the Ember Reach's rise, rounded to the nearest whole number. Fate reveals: -10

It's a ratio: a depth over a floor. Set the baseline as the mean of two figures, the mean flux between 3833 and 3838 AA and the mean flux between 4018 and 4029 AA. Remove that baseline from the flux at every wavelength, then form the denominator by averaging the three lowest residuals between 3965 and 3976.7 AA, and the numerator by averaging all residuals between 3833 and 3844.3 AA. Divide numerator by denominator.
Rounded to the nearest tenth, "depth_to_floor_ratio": 0.6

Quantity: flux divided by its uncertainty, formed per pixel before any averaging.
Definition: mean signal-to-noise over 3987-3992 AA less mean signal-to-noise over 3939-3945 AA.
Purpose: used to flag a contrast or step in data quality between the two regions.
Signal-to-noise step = 5.7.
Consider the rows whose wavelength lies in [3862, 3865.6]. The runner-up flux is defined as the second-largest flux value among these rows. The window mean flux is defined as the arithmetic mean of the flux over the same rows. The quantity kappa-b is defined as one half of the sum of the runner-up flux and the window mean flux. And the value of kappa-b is 13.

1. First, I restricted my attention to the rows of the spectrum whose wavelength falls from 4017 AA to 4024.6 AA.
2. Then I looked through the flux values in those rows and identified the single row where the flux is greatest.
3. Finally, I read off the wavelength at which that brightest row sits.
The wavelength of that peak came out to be 4018.54 AA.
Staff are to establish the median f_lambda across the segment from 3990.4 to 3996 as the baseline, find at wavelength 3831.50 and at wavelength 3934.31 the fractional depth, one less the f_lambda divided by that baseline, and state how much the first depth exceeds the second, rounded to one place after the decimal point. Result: -0.2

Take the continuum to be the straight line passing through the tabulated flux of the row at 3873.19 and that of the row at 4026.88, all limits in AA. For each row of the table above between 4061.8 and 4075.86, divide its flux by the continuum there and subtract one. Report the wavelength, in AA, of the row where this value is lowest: 4063.20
